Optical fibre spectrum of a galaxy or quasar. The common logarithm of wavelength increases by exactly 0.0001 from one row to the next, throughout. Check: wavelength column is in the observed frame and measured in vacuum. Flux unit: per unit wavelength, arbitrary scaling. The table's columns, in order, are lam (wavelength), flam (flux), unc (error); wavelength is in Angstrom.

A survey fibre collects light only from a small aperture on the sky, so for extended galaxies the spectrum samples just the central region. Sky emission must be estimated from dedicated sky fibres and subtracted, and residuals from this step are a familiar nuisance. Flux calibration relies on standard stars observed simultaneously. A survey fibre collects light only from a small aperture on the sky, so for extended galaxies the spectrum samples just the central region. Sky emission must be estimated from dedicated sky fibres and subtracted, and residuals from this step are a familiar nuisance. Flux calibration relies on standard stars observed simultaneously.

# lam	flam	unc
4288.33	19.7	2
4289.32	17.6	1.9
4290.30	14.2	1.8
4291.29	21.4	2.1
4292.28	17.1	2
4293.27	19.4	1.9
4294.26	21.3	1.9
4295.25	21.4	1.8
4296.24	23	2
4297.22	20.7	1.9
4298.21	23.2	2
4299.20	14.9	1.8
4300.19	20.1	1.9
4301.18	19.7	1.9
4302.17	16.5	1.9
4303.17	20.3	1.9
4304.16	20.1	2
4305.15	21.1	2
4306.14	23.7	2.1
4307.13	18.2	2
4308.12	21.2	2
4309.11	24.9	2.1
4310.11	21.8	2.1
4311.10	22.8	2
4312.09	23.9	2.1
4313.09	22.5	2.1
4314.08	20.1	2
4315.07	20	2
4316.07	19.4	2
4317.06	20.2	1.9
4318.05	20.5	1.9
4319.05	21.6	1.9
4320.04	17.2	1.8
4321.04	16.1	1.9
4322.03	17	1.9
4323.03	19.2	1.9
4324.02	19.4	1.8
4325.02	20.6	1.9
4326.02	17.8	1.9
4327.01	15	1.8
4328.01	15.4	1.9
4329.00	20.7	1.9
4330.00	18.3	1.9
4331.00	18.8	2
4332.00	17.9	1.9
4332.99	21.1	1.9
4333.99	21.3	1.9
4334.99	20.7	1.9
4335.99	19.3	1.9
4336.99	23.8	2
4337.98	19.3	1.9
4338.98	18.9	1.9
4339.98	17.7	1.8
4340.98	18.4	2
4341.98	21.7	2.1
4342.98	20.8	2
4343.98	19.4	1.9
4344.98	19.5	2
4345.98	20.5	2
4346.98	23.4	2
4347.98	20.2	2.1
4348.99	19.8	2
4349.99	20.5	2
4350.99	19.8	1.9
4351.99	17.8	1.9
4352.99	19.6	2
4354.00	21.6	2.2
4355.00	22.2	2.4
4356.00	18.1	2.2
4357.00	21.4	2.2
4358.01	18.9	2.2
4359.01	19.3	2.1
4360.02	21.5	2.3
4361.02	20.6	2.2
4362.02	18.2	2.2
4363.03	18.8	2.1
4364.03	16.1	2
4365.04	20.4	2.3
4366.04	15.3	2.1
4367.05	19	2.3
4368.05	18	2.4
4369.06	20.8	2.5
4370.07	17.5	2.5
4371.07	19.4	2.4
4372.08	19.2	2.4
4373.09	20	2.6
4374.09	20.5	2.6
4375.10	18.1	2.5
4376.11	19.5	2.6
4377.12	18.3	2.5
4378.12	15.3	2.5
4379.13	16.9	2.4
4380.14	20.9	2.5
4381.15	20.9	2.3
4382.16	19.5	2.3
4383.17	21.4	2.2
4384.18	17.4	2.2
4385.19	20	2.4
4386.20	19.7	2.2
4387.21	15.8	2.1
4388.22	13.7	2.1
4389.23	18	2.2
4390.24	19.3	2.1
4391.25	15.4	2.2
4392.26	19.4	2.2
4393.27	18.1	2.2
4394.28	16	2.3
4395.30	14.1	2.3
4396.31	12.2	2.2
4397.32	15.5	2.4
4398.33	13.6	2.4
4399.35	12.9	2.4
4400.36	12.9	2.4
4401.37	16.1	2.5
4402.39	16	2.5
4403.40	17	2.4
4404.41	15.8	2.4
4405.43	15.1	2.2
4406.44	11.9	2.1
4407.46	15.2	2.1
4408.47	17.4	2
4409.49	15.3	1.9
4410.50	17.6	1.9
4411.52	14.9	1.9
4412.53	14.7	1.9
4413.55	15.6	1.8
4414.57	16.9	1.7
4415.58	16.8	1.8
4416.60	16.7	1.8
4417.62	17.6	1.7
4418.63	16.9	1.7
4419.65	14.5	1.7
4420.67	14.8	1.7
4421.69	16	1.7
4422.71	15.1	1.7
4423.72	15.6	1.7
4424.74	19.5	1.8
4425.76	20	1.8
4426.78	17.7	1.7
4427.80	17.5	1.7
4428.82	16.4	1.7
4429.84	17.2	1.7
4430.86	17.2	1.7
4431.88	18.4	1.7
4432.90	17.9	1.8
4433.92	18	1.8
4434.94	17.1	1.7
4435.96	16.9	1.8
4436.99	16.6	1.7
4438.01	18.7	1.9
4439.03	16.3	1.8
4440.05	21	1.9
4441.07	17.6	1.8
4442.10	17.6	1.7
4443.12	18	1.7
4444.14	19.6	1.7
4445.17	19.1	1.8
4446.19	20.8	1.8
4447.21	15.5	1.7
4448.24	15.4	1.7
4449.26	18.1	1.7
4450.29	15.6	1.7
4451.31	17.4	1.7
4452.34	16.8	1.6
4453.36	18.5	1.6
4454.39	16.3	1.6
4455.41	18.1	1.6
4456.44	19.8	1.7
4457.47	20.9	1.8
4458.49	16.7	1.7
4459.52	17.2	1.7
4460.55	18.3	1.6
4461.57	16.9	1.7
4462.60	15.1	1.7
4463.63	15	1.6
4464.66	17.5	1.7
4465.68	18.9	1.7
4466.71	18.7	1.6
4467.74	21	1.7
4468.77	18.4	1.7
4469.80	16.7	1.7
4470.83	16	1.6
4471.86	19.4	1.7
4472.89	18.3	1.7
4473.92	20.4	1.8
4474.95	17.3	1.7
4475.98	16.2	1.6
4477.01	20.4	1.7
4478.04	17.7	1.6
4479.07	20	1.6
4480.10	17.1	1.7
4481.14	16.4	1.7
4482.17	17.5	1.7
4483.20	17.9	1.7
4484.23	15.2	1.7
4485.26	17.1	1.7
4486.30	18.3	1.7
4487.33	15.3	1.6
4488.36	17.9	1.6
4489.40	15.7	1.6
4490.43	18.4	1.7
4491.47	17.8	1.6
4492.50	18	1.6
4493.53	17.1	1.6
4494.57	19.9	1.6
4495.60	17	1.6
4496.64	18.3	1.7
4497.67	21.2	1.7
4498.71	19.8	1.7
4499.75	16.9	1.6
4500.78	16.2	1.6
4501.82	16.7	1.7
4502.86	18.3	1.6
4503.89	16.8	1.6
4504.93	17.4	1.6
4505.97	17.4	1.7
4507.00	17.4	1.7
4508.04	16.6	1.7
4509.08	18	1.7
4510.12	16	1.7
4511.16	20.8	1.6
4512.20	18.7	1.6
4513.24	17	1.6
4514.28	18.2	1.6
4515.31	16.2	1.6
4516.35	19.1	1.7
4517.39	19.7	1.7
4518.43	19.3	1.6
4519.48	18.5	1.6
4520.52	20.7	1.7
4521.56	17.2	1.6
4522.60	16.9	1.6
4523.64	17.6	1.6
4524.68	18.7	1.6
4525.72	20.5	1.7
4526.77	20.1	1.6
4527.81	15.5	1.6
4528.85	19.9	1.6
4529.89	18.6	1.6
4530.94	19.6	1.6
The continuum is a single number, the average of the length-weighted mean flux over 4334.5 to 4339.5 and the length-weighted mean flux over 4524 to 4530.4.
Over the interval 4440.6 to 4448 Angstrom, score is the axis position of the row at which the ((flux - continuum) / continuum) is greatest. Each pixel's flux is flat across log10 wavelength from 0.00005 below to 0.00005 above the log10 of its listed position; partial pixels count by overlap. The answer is 4446.19 Angstrom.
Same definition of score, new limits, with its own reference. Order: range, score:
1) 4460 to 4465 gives 4460.55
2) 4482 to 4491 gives 4490.43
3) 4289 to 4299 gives 4298.21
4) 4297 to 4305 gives 4298.21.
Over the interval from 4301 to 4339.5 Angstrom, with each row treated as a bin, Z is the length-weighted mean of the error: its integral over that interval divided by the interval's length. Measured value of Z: 1.9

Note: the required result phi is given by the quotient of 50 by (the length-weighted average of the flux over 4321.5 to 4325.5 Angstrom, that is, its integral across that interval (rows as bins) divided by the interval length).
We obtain 2.63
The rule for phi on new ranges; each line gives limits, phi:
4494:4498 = 2.63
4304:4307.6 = 2.39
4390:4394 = 2.80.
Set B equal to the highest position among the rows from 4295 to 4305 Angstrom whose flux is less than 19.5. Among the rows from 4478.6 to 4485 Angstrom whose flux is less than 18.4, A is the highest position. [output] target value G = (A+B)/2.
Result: 4393.2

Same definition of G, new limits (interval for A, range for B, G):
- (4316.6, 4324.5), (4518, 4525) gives 4423.4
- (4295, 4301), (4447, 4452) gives 4375.3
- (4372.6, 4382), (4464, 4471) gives 4425.0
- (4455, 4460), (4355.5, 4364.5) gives 4411.8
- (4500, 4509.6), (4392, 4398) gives 4453.2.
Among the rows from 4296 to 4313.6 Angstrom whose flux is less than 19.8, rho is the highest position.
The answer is 4307.13 Angstrom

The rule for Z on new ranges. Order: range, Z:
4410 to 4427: 1.8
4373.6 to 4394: 2.3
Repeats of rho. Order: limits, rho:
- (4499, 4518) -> 4517.39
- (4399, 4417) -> 4416.60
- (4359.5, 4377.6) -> 4377.12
